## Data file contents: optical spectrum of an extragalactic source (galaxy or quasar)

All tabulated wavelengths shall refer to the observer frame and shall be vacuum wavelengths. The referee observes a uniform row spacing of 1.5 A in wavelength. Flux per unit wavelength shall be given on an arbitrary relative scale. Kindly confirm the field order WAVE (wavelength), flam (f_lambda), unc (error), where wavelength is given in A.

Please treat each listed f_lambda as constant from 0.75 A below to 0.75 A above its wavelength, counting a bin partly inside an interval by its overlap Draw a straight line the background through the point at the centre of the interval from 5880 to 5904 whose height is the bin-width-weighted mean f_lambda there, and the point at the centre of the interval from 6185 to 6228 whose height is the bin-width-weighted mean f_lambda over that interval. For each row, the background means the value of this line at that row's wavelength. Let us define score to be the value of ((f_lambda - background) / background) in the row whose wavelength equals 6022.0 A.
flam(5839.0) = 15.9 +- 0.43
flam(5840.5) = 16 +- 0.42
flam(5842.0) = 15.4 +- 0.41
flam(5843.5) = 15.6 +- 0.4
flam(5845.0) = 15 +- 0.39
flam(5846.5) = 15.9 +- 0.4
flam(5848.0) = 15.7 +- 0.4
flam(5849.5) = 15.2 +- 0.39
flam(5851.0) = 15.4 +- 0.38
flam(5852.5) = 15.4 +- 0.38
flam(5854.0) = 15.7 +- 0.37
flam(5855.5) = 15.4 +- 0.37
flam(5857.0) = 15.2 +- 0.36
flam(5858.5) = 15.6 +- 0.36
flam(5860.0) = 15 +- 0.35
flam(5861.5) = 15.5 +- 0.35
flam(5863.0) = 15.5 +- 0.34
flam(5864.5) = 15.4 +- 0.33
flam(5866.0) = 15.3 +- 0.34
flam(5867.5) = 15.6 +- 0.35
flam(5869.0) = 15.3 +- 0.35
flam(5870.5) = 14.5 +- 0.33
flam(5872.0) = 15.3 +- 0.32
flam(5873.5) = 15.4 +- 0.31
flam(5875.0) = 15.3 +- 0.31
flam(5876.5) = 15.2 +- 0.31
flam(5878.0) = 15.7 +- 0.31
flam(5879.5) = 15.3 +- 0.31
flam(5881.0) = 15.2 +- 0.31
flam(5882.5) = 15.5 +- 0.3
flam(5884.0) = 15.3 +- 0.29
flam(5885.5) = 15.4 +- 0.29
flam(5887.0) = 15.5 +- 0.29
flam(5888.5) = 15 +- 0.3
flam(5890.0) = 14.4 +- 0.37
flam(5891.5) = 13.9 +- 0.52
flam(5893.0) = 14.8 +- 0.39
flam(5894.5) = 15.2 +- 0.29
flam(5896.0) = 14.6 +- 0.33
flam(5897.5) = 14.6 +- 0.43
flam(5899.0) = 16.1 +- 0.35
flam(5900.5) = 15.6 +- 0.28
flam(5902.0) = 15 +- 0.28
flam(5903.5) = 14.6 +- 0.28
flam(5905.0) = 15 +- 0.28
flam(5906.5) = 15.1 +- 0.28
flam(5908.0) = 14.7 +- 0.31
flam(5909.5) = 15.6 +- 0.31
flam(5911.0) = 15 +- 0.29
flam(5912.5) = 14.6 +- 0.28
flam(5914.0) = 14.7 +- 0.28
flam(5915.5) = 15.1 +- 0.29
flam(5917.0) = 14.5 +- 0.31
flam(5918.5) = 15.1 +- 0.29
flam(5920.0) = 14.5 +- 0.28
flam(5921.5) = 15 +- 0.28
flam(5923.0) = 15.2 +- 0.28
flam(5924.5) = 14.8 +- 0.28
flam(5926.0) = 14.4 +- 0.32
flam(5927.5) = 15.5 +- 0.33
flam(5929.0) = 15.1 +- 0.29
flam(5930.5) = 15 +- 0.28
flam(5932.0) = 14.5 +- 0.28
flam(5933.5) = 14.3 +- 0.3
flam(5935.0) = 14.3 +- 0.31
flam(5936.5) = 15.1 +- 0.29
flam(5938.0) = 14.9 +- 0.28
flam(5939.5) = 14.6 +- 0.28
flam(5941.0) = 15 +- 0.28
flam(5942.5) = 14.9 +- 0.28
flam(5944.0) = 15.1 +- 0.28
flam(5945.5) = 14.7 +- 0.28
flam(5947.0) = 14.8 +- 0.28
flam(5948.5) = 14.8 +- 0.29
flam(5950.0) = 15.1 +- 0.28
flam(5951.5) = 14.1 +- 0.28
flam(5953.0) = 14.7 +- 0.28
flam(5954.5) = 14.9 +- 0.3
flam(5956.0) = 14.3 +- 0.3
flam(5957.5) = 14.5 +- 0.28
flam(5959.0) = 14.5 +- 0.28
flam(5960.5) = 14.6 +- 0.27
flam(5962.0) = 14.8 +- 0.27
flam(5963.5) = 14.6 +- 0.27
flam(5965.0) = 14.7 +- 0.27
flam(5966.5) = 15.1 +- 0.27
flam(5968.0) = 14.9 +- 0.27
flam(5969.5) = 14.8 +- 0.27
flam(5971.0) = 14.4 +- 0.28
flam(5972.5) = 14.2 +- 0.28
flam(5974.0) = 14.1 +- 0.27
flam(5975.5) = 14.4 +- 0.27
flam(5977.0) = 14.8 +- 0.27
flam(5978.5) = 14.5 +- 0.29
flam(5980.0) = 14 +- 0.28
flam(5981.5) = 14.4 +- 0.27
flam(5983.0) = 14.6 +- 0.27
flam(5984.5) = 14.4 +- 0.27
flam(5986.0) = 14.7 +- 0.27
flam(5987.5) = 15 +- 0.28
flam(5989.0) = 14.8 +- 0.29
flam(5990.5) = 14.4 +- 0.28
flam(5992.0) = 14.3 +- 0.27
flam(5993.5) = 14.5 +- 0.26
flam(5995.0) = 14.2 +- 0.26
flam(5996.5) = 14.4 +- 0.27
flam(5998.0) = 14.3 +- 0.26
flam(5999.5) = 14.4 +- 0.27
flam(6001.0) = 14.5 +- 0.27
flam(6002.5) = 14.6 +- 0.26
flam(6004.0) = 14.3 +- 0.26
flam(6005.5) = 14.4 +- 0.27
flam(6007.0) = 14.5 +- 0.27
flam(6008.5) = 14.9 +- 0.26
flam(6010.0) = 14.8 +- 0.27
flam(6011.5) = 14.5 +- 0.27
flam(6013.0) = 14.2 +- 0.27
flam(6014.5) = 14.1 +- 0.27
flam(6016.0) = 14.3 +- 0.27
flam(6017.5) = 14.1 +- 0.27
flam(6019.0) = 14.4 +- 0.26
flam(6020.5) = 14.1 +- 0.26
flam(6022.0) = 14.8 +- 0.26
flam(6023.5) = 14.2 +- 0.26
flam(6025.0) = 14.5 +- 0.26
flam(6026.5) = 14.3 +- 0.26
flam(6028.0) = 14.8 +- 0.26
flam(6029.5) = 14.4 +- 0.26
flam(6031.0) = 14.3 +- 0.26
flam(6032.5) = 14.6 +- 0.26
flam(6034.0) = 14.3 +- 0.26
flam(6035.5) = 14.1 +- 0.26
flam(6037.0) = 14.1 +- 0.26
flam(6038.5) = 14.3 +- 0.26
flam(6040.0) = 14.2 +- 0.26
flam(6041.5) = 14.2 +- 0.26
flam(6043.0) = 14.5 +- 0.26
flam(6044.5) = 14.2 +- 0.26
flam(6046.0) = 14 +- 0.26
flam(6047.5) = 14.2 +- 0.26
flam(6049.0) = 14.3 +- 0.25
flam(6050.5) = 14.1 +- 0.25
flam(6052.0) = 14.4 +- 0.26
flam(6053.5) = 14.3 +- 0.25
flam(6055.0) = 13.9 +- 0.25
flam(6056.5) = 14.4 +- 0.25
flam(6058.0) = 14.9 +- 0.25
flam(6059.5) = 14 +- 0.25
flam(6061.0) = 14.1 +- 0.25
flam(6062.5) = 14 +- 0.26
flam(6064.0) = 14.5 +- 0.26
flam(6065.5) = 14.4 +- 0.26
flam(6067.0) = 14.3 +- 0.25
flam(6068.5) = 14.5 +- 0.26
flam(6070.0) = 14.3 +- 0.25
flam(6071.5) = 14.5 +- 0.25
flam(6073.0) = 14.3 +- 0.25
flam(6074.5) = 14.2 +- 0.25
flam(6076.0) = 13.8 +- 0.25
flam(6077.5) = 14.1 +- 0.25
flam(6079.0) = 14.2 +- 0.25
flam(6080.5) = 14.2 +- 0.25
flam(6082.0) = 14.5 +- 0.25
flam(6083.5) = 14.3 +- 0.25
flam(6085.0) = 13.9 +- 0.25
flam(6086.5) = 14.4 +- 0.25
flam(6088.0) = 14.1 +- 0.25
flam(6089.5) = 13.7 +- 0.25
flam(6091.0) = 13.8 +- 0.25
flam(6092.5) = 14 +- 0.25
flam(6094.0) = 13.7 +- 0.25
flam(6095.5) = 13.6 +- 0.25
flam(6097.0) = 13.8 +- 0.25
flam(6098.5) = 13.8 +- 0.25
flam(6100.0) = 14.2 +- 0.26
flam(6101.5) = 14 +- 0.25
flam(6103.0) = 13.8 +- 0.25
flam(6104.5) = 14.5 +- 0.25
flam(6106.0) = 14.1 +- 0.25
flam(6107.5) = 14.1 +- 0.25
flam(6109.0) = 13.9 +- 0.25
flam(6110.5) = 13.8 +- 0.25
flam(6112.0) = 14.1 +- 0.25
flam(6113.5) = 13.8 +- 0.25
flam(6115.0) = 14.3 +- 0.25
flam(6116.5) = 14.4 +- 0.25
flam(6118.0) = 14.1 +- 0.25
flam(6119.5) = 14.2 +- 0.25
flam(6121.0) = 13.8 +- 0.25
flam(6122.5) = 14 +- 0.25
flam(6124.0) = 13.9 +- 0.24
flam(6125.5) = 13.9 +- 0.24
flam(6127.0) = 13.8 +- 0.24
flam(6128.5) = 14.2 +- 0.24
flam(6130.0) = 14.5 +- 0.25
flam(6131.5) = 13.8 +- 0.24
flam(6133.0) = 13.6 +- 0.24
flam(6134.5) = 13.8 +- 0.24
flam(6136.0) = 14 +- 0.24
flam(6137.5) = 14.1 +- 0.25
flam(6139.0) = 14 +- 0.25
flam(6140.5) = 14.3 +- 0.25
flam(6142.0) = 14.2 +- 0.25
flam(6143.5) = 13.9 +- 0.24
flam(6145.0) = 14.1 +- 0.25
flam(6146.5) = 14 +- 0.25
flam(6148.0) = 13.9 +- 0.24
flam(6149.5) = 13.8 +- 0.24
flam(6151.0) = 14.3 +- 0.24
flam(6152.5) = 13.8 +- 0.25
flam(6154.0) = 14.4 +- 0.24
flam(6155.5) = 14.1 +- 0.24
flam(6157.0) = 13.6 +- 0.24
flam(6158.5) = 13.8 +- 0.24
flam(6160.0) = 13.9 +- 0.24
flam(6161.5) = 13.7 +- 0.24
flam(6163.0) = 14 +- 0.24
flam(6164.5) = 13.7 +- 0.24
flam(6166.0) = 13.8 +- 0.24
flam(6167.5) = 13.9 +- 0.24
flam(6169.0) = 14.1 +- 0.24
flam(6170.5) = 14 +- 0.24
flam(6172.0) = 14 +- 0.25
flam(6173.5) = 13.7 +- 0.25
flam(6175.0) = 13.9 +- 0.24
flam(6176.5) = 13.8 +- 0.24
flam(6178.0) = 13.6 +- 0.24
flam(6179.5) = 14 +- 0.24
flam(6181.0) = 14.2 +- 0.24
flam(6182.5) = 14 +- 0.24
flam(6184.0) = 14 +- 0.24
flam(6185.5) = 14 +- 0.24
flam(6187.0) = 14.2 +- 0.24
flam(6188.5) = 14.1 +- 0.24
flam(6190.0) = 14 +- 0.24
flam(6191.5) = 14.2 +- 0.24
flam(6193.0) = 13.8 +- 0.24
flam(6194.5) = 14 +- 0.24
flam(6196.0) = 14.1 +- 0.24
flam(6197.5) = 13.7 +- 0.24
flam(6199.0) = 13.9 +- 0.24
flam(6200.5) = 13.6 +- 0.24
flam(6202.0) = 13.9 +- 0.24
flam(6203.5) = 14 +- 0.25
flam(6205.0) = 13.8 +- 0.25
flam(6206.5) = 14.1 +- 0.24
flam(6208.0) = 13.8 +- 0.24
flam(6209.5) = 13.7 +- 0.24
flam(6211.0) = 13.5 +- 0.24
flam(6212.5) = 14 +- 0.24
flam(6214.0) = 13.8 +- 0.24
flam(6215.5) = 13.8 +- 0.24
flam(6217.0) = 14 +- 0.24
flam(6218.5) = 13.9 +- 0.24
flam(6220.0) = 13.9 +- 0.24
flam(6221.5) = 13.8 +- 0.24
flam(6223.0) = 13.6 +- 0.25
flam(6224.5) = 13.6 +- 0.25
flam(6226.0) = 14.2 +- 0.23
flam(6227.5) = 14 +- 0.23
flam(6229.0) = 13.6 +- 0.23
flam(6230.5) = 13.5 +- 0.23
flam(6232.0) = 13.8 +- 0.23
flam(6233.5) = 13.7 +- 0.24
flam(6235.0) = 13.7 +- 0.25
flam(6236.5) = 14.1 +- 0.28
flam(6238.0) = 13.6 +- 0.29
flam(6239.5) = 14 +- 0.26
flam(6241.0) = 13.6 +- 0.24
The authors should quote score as 0.016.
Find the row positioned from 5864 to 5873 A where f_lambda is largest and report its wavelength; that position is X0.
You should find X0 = 5867.5 A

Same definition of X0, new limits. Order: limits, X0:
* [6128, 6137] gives 6130.0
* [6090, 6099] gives 6092.5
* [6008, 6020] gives 6008.5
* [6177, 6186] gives 6181.0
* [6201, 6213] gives 6206.5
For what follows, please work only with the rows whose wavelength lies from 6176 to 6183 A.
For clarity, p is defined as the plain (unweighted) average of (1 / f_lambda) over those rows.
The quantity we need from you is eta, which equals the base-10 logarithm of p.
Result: -1.14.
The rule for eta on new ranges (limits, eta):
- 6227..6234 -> -1.14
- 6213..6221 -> -1.14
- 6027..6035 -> -1.16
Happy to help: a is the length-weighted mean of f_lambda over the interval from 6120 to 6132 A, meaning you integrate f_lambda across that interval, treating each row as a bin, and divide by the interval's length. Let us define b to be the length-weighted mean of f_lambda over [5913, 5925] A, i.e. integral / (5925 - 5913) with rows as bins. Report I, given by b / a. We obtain 1.06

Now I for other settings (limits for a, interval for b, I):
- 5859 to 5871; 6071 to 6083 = 0.93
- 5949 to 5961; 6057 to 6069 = 0.98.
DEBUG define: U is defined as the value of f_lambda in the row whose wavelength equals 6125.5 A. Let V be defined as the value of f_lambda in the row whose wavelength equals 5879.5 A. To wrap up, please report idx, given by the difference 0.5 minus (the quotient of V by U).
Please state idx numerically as -0.601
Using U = 13.9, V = 15.3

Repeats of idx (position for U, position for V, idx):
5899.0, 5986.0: -0.413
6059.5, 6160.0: -0.493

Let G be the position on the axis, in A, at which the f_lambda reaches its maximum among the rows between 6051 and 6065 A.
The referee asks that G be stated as 6058.0 A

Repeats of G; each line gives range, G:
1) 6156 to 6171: 6169.0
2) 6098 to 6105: 6104.5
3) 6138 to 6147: 6140.5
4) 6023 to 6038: 6028.0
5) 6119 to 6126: 6119.5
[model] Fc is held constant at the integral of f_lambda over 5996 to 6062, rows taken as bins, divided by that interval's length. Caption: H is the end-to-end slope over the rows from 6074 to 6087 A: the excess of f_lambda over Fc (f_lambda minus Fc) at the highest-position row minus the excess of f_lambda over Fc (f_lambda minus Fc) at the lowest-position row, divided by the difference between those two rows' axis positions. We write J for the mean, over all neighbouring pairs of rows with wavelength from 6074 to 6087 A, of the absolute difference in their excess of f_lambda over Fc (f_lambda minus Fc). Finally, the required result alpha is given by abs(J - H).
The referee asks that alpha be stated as 0.26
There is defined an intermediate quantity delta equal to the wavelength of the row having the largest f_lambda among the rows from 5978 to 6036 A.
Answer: 5987.5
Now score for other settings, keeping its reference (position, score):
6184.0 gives 0.002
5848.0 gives 0.032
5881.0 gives 0.007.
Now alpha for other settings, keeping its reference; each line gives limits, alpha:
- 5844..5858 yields 0.31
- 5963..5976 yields 0.24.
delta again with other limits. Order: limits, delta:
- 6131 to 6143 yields 6140.5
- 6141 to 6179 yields 6154.0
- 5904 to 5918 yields 5909.5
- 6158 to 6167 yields 6163.0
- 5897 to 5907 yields 5899.0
